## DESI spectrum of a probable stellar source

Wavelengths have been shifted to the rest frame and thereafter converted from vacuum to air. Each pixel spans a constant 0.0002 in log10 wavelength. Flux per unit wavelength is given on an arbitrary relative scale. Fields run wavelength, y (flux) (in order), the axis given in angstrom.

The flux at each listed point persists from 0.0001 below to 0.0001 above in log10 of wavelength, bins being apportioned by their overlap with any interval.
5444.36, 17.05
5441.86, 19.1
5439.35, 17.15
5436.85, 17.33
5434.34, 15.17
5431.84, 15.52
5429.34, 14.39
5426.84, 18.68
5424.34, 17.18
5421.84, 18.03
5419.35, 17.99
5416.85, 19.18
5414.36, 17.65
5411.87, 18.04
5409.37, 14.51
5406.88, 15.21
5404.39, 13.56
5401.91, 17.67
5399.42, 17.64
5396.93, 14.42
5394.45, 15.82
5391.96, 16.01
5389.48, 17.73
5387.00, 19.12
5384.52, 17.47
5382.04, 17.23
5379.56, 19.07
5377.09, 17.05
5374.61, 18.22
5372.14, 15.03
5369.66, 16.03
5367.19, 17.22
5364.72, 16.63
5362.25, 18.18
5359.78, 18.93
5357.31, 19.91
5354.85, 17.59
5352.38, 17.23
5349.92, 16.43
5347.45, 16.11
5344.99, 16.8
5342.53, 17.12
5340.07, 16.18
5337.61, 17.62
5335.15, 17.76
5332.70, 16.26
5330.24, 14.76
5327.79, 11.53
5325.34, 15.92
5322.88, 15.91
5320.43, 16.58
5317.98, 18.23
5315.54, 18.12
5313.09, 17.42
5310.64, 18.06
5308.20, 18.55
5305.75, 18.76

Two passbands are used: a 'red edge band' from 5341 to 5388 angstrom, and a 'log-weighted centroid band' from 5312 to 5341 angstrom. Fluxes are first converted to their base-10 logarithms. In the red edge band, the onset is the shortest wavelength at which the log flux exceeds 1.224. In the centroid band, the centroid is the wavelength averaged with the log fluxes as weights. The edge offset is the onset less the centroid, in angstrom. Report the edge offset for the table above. 16.0 angstrom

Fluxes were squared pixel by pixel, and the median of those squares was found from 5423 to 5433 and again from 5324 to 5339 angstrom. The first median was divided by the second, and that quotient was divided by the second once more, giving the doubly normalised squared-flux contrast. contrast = 0.0040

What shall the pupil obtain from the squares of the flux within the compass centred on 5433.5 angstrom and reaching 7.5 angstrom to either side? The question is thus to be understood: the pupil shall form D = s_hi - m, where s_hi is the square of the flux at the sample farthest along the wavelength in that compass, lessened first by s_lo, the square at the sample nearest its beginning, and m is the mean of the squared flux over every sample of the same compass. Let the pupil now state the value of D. -325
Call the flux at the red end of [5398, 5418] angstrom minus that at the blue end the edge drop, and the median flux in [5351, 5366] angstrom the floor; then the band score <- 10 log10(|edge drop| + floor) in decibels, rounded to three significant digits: 12.9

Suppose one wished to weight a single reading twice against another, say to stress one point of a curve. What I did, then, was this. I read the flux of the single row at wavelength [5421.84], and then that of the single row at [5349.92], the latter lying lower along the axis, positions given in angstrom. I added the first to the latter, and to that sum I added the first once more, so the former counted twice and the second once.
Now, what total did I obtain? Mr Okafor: 52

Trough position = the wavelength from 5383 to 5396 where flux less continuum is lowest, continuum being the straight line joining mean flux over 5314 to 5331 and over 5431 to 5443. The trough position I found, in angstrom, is 5394.45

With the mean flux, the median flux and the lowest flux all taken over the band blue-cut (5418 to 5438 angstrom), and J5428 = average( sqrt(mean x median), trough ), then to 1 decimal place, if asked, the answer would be 15.7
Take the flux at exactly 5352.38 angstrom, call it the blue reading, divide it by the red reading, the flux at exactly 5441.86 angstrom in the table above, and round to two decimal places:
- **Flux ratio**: 0.90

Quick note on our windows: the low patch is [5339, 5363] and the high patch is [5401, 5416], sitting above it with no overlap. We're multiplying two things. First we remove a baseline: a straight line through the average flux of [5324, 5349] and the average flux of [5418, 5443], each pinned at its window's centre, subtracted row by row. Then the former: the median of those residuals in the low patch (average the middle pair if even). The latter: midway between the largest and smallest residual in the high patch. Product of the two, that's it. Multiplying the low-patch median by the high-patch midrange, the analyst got -1.05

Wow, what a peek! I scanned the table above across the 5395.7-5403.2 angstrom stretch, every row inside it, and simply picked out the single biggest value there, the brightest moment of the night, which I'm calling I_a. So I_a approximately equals 17.67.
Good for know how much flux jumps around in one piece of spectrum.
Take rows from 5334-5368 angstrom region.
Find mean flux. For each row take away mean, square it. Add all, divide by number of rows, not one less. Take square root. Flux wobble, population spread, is 1.02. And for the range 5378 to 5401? 1.44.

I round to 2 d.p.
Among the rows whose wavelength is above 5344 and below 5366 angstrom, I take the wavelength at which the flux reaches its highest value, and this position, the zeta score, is 5357.31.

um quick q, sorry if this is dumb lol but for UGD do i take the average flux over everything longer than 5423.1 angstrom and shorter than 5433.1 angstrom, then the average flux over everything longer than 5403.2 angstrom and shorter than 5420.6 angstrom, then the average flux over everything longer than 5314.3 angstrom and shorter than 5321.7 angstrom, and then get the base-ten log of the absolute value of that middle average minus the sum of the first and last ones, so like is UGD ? 1.243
